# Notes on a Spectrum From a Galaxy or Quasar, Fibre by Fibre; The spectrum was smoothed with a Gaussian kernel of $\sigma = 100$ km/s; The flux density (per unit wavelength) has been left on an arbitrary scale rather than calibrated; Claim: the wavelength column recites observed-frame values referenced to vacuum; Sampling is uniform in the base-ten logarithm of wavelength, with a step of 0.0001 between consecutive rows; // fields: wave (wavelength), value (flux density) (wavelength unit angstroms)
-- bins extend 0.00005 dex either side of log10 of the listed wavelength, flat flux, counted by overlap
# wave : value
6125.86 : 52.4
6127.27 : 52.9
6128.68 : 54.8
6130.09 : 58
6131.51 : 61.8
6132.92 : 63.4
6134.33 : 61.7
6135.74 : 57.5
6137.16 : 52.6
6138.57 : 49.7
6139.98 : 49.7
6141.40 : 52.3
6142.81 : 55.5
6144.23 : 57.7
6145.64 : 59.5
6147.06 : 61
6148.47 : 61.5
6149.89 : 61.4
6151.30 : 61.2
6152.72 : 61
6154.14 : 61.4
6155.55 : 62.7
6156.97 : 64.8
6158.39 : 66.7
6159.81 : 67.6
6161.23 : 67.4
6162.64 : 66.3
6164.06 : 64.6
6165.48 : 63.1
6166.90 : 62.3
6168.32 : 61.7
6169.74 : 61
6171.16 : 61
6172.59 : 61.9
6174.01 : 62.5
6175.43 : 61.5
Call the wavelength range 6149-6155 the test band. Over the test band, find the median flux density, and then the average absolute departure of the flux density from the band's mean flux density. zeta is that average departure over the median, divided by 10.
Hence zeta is 0.000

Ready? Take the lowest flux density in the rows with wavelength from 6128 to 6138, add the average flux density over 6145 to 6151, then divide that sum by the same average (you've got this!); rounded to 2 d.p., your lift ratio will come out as 1.86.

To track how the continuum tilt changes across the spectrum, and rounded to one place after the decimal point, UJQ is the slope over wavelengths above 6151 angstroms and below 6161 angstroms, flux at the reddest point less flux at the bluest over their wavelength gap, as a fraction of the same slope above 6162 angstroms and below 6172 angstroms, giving -1.2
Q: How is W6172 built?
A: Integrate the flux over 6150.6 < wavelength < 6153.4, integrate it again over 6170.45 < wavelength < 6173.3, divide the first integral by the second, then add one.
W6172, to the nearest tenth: 2.0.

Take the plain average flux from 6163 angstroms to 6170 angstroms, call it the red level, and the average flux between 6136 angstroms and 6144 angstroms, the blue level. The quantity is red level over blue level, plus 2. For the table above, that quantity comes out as 3.20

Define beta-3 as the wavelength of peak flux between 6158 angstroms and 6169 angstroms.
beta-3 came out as 6159.81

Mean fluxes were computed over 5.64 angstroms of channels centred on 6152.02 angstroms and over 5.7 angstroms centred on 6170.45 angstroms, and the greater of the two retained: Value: 61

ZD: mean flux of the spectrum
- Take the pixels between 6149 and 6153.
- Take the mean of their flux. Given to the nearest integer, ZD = 61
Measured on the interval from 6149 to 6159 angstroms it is 63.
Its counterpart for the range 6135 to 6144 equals 53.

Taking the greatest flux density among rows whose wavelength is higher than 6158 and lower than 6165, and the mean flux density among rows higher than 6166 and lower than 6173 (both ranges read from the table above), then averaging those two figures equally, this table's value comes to 64.6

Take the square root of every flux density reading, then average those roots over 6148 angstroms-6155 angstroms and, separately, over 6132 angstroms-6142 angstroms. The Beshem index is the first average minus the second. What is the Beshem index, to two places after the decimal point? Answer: 0.40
